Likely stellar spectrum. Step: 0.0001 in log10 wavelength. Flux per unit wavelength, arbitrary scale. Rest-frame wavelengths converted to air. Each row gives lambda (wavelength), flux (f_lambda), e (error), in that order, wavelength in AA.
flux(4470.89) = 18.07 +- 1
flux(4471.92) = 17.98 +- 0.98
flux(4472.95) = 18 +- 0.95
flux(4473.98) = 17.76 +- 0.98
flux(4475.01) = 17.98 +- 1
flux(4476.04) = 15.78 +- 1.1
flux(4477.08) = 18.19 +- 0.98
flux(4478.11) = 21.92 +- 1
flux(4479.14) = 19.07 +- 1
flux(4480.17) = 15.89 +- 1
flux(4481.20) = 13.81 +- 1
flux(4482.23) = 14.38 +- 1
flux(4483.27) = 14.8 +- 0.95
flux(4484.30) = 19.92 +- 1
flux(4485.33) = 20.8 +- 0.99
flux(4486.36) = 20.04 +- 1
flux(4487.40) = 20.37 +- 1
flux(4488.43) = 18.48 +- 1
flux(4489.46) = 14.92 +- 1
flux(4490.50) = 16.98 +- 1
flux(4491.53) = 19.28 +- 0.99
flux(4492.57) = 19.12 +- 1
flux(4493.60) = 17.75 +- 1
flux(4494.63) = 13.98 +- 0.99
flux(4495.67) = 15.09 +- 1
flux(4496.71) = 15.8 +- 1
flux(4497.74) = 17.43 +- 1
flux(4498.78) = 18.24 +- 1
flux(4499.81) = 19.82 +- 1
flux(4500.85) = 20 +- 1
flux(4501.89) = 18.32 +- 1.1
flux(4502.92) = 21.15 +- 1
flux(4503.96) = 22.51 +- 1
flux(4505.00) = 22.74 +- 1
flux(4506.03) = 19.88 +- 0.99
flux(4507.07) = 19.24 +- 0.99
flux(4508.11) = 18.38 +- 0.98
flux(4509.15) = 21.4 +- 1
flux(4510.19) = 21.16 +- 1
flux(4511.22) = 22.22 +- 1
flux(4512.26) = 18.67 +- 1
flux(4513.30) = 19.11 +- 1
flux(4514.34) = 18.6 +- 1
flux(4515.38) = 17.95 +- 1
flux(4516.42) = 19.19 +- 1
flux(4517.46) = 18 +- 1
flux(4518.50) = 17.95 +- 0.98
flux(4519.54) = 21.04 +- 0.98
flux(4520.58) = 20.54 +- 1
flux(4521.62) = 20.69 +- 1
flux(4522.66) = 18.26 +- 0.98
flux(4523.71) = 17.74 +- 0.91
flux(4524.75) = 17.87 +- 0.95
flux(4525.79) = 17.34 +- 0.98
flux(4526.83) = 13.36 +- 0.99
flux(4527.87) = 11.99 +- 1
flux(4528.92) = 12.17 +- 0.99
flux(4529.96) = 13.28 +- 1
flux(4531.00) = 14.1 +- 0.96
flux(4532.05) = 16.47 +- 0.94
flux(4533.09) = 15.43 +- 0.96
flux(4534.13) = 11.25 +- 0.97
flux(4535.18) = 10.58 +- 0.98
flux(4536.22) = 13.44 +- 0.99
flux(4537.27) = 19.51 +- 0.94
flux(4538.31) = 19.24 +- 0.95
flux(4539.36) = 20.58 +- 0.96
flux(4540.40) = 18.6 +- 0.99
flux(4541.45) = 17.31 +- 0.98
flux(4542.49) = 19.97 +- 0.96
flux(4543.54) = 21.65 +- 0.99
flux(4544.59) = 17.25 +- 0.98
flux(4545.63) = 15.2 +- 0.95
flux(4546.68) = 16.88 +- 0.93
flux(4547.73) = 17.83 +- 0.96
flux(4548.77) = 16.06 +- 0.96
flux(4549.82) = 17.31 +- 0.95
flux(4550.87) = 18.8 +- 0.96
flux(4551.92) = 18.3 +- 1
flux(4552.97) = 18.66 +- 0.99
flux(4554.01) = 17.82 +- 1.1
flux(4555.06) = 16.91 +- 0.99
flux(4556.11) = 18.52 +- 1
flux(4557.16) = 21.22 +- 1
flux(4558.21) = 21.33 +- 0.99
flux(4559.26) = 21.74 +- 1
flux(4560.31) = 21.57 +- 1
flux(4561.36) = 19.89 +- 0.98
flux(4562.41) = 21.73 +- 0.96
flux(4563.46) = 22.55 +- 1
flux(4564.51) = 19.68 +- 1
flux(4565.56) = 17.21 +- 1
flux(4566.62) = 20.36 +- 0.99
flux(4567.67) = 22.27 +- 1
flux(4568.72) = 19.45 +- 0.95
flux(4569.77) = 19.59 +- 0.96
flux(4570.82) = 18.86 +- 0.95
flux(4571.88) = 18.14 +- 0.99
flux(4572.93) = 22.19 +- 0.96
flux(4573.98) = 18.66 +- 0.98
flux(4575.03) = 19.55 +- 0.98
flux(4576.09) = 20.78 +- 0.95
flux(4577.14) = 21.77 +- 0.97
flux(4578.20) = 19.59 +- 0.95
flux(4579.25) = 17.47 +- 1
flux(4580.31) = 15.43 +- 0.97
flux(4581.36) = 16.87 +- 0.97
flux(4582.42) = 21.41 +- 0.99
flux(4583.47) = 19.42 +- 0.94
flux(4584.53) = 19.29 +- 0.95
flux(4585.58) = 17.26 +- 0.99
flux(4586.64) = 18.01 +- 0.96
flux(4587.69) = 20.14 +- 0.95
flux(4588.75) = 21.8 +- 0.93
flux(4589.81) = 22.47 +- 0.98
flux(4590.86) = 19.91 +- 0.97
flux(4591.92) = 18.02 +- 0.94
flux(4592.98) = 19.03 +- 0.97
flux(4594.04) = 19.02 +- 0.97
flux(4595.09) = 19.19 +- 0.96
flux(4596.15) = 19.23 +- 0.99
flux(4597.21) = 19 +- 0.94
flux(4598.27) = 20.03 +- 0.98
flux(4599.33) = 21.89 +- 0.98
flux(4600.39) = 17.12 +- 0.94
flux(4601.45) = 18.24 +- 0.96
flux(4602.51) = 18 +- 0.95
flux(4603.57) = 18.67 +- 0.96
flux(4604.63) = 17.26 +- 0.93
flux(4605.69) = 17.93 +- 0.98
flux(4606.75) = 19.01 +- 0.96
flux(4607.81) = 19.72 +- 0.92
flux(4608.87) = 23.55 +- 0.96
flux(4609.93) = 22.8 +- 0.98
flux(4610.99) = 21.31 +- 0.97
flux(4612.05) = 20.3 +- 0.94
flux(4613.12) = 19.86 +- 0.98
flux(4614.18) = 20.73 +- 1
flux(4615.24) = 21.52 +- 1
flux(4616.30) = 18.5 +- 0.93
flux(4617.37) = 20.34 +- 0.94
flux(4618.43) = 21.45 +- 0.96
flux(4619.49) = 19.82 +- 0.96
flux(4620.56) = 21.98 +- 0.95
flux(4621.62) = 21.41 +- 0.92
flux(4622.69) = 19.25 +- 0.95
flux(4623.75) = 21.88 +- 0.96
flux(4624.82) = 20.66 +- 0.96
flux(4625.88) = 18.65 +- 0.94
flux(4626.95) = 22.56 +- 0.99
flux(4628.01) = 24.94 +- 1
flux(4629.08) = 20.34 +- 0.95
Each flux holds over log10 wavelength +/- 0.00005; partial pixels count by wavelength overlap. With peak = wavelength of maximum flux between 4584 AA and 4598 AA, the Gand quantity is 4589.81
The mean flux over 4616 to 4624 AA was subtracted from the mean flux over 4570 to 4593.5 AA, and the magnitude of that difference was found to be 1.2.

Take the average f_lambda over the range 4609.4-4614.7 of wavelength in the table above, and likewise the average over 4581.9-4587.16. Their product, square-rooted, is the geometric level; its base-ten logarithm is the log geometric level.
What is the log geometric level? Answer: 1.30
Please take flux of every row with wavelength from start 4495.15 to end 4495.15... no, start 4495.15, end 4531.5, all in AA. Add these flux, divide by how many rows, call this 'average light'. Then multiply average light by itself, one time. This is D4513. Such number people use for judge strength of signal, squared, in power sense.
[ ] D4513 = 336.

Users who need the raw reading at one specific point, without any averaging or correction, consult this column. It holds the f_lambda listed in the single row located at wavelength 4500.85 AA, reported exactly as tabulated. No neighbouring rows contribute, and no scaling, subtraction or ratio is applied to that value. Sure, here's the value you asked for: 20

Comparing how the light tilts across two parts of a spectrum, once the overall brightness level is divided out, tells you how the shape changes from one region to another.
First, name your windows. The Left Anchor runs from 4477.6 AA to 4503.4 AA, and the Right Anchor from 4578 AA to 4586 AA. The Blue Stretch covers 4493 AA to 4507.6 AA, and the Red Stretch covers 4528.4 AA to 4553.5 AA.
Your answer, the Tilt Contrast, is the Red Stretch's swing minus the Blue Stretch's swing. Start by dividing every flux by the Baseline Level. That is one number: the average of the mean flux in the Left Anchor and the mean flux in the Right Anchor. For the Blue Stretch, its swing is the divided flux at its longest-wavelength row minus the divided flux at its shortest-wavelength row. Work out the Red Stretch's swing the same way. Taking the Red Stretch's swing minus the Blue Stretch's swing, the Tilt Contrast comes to 0.28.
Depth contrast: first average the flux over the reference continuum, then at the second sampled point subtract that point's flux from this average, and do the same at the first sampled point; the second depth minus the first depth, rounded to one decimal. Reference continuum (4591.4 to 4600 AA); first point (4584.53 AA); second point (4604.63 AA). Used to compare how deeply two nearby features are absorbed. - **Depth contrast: 2.0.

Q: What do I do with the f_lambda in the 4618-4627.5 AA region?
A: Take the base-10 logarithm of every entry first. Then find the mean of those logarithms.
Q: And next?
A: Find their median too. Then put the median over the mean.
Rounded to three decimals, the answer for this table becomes 1.009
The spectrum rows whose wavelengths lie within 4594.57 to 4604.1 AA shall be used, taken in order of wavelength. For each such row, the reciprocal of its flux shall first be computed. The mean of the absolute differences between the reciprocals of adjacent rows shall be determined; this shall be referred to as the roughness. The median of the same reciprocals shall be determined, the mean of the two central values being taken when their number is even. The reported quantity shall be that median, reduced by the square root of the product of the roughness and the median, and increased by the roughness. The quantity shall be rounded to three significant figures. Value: 0.0427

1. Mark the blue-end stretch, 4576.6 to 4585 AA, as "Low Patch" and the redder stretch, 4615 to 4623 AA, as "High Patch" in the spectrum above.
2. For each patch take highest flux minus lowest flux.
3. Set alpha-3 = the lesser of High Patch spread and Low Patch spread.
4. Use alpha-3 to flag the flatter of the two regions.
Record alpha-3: 3.5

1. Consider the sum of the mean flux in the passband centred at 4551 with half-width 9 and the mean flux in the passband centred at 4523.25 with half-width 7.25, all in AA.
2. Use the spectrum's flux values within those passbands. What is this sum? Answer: 35.7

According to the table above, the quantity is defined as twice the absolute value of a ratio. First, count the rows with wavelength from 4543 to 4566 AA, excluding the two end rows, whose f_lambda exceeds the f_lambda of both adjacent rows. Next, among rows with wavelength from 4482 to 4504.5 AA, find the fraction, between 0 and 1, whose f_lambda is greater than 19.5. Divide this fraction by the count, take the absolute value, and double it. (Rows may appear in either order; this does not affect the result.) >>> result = 0.145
